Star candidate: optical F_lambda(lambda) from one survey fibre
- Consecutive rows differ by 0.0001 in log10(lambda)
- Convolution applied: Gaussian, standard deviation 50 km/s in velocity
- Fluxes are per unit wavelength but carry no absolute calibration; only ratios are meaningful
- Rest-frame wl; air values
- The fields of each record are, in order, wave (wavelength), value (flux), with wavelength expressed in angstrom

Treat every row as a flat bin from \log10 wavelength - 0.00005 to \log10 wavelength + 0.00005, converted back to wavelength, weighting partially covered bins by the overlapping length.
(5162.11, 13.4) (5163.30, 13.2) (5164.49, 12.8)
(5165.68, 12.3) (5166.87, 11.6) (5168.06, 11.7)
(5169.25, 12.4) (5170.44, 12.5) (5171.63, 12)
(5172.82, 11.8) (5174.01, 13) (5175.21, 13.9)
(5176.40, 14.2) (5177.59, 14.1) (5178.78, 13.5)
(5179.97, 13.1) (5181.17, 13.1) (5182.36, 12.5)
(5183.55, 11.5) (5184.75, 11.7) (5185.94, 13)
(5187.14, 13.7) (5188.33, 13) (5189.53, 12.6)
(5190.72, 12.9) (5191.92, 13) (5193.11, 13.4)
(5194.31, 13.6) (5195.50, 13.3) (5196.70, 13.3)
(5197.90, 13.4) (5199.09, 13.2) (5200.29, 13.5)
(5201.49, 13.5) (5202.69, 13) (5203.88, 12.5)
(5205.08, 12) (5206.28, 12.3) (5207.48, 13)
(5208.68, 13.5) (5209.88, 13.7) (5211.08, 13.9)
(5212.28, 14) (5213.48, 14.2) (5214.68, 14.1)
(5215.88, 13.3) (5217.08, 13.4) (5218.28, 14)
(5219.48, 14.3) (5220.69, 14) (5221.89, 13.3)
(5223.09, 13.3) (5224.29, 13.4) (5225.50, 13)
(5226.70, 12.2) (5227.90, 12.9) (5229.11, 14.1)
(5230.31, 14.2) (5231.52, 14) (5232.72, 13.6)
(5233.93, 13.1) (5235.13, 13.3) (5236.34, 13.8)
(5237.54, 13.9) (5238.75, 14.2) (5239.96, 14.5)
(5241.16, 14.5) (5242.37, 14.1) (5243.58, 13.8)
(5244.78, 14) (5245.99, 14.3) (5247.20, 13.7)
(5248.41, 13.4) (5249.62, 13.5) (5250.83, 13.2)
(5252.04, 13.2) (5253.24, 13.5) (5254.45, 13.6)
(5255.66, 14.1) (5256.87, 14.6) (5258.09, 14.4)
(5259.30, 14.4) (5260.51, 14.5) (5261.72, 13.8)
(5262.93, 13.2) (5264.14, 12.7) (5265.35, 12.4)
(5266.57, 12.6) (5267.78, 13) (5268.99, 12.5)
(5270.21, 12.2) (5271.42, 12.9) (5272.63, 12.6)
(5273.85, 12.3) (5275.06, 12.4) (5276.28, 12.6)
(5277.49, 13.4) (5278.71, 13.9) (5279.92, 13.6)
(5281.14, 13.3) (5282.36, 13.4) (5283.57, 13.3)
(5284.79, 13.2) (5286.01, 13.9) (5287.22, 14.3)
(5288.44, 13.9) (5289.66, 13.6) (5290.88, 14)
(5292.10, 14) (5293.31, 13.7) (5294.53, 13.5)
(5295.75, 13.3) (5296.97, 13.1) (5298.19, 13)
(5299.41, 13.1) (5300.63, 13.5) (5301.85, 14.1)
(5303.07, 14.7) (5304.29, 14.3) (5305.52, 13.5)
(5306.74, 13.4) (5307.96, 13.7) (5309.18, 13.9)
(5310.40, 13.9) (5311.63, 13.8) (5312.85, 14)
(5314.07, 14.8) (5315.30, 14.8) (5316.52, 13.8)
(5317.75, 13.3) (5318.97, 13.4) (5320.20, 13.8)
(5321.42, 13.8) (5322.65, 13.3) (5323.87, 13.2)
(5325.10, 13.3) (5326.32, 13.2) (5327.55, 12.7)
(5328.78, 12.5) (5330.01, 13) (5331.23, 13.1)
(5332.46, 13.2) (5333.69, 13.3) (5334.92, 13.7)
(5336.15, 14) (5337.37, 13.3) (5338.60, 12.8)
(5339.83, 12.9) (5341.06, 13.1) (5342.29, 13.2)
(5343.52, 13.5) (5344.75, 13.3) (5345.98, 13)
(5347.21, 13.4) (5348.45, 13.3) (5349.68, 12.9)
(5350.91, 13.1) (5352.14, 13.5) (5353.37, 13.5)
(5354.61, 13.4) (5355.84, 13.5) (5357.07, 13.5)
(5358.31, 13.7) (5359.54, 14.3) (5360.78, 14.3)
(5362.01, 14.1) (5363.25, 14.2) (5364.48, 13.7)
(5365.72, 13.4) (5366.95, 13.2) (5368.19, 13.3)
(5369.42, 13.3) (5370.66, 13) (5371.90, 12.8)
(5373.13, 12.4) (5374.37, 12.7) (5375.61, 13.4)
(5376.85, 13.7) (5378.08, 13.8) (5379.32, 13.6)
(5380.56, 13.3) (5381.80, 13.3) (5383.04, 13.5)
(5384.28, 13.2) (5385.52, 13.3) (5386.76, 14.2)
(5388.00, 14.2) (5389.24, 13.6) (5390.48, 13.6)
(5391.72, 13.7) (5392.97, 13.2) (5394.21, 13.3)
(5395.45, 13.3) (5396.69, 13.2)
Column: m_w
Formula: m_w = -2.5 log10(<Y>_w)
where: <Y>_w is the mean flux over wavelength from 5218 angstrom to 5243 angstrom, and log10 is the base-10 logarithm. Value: -2.84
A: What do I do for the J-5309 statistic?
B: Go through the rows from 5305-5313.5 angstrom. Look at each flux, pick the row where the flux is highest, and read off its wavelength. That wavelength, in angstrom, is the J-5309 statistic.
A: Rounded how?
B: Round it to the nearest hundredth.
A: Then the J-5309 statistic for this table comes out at 5312.85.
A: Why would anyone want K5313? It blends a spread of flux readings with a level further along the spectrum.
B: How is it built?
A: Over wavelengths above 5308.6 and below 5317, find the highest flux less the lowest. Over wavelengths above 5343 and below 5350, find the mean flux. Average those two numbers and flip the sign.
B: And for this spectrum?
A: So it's -7.12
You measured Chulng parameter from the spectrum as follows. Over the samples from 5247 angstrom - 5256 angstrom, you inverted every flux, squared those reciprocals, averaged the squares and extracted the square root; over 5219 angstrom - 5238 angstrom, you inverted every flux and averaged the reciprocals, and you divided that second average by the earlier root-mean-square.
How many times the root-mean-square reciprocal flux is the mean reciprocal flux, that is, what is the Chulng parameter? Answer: 1.00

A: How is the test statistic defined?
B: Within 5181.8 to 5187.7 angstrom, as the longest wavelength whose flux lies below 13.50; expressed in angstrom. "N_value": 5185.94 angstrom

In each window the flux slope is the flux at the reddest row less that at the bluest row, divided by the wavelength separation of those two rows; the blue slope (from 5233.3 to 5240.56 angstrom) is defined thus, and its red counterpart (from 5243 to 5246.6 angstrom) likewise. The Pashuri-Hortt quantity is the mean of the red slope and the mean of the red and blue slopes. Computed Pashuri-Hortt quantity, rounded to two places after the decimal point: 0.21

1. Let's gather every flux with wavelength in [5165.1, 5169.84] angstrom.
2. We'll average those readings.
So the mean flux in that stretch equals 12.0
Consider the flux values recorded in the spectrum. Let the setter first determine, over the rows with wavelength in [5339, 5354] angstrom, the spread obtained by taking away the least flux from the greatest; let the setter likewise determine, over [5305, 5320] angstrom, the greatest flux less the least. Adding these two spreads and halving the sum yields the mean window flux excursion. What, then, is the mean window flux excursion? 1.05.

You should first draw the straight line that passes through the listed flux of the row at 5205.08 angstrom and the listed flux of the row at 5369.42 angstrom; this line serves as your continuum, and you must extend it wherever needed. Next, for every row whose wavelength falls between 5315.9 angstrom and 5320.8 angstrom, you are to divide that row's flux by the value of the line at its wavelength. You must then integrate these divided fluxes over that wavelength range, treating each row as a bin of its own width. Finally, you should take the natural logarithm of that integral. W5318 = 1.64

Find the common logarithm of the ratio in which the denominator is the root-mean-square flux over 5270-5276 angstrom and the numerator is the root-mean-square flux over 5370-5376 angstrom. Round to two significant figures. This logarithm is 0.013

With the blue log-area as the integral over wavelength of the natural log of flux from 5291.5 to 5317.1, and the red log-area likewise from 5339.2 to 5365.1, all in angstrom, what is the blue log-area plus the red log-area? 135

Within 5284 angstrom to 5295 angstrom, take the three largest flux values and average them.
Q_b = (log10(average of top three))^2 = 1.32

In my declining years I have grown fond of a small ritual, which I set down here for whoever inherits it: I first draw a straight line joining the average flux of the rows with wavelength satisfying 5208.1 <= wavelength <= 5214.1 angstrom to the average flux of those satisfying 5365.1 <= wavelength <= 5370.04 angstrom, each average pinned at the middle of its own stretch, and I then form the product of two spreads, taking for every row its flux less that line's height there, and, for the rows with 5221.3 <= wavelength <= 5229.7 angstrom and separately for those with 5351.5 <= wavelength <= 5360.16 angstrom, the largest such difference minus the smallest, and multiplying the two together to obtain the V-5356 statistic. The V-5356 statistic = 1.8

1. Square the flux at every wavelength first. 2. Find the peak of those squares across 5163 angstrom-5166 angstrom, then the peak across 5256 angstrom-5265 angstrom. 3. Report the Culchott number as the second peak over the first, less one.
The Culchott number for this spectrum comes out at 0.22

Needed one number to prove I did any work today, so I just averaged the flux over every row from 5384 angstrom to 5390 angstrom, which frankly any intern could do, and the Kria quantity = 13.7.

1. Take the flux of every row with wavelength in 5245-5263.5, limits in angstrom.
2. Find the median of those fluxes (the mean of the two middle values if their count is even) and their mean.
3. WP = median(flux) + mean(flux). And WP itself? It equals 27.5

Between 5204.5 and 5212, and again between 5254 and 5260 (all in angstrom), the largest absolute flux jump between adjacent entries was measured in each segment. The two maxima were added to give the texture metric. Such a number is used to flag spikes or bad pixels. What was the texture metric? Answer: 1.2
